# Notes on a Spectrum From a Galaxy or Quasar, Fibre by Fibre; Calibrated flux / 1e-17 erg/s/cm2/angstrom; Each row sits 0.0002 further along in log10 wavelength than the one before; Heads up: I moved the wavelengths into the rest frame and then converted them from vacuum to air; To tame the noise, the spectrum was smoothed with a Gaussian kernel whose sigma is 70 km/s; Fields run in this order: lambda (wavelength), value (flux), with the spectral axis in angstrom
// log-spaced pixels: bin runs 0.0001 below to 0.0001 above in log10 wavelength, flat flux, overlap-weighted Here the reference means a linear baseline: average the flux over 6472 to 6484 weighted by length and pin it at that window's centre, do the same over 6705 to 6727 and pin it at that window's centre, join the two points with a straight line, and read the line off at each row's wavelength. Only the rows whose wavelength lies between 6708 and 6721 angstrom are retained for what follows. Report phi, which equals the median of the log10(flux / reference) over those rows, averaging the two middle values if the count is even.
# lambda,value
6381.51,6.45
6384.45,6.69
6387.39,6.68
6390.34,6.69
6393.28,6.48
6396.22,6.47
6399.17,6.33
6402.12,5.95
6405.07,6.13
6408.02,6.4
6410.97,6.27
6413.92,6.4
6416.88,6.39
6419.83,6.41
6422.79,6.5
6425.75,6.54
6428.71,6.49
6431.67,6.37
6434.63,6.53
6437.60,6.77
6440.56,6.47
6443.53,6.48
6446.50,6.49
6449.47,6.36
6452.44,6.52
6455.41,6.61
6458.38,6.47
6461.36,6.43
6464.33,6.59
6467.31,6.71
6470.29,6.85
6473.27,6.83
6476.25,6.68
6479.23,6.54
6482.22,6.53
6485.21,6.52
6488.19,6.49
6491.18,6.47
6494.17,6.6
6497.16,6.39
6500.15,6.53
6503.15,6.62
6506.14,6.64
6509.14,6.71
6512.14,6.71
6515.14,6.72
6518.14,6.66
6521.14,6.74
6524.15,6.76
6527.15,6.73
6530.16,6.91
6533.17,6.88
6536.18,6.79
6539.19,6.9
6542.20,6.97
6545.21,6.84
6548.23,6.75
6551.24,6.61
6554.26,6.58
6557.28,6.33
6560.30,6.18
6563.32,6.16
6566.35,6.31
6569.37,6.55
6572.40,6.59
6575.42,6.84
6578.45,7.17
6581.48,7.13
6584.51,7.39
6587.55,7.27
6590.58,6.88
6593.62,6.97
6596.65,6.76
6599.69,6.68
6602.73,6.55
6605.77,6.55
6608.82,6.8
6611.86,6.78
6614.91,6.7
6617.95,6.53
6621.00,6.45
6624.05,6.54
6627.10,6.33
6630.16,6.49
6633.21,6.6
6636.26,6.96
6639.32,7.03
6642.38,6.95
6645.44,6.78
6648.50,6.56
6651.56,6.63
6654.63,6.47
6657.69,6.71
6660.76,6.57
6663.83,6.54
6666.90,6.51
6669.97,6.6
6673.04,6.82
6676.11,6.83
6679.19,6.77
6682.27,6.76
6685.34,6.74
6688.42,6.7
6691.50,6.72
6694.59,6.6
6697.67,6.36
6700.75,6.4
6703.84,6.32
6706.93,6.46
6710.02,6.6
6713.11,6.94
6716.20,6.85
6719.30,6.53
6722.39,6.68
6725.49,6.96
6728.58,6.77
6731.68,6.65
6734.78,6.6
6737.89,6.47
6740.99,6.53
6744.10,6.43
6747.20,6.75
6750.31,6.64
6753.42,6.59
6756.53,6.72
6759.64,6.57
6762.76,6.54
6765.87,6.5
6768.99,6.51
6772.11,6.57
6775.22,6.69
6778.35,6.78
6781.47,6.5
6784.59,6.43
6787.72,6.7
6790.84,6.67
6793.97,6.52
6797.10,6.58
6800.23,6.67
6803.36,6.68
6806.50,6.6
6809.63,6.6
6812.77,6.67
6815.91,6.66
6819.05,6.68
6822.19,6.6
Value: 0.001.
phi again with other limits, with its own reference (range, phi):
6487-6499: -0.011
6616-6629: -0.012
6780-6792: -0.009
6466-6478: 0.009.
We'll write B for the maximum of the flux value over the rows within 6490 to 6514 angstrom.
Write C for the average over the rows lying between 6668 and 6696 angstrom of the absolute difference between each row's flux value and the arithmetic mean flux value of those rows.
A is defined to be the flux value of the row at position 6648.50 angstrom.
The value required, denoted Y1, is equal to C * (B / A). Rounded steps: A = 6.56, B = 6.71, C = 0.06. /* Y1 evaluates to 0.065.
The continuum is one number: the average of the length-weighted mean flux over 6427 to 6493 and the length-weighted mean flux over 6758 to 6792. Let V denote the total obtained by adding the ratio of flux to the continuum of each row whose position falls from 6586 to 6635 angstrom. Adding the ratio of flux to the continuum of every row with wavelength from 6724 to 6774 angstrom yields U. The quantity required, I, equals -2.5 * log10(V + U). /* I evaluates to -3.775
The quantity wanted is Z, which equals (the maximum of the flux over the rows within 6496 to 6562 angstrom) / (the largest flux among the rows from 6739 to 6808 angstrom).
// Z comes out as 1.03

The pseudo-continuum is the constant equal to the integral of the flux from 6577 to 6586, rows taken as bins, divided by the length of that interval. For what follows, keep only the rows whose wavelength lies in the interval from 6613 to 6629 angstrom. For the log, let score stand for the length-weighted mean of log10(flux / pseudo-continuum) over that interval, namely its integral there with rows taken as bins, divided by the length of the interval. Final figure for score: -0.045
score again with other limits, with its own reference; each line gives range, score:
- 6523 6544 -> -0.024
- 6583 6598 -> -0.011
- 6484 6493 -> -0.047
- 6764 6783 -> -0.040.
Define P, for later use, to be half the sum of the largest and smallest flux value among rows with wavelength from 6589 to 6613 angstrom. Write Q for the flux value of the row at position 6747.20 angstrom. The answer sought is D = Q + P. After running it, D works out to 13.5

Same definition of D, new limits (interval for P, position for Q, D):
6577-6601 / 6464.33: 13.6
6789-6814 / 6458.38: 13.1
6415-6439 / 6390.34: 13.3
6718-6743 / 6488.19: 13.2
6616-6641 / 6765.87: 13.2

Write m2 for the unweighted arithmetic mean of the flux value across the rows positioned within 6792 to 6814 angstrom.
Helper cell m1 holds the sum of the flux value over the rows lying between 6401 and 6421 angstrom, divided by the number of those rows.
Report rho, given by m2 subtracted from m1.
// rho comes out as -0.34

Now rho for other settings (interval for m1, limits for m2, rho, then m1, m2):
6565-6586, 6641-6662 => 0.19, 6.85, 6.667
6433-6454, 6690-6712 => 0.02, 6.52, 6.494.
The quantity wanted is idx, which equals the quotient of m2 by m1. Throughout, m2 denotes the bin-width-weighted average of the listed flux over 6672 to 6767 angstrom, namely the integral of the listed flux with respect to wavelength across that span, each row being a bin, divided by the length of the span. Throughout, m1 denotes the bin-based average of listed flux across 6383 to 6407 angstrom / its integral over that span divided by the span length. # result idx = 1.03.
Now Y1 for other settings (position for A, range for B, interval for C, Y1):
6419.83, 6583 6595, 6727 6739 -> 0.101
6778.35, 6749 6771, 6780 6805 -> 0.085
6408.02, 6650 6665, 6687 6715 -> 0.169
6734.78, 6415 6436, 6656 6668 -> 0.063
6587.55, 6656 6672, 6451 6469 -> 0.075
